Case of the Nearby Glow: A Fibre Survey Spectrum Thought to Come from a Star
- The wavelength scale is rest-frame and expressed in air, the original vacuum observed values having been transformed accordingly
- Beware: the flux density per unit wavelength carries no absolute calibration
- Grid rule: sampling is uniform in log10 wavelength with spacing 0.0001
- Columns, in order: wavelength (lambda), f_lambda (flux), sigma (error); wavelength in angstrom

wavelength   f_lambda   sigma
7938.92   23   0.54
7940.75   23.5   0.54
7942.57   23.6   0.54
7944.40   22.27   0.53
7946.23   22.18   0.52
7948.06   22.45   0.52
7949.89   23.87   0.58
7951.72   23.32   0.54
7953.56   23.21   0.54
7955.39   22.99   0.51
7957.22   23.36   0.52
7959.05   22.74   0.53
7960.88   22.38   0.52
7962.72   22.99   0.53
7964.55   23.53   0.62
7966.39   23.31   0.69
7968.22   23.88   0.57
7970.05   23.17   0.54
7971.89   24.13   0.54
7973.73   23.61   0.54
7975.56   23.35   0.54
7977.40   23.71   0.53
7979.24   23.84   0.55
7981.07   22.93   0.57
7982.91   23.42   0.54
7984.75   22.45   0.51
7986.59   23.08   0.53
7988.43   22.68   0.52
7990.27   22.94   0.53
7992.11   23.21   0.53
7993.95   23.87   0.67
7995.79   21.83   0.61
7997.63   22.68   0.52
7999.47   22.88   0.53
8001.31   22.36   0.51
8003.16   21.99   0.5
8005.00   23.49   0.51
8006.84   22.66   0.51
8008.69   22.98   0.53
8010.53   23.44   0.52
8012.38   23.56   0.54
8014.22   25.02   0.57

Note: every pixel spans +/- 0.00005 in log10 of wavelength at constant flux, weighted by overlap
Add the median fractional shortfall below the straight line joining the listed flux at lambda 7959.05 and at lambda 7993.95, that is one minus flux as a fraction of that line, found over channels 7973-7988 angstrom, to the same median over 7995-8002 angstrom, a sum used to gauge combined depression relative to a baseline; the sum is 0.064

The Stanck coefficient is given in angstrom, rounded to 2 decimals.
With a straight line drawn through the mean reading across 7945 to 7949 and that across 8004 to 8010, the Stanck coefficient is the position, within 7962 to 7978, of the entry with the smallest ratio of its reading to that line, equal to 7962.72 angstrom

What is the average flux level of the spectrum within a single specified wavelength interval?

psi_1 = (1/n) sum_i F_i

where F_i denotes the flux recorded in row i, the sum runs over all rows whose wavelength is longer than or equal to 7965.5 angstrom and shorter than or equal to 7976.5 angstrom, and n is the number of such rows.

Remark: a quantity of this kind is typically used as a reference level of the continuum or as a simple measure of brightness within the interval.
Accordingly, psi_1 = 23.6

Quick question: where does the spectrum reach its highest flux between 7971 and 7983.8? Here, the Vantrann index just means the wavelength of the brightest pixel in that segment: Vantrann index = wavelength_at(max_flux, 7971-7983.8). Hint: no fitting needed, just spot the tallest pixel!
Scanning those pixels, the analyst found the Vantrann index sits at 7971.89 angstrom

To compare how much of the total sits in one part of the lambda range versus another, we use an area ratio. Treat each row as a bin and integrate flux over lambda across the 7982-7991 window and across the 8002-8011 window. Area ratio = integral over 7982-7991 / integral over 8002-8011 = 1.00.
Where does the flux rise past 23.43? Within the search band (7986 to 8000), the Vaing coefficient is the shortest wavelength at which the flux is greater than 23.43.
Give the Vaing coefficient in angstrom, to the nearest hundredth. 7993.95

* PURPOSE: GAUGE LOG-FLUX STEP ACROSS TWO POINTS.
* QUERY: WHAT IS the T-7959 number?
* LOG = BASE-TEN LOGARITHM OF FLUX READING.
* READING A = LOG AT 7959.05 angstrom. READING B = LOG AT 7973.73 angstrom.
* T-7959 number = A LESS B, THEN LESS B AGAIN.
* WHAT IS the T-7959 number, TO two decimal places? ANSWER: -1.39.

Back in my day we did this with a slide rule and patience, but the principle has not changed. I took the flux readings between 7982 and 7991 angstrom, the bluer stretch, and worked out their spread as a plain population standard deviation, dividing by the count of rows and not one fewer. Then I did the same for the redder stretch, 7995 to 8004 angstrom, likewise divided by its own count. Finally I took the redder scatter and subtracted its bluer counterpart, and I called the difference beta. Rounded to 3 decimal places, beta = 0.064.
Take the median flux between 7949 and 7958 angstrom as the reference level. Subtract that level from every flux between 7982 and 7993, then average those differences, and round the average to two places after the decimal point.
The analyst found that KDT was -0.36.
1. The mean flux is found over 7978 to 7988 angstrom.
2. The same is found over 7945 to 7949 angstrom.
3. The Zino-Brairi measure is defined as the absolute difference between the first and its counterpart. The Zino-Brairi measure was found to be 0.8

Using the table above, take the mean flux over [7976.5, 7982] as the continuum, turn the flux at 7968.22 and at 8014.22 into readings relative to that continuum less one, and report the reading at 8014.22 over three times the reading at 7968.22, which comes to 1.3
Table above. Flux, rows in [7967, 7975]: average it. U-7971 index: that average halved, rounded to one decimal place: 11.8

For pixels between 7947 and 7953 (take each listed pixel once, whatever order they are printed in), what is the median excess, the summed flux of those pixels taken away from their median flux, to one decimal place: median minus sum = -46.3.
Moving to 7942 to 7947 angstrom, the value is -45.8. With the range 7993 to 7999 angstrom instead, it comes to -45.7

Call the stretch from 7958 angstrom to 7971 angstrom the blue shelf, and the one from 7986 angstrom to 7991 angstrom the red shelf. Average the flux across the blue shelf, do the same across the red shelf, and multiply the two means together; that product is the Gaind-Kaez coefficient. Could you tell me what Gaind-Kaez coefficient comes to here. 530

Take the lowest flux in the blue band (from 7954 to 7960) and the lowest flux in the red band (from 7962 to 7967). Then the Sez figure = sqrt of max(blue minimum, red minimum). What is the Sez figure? 4.79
